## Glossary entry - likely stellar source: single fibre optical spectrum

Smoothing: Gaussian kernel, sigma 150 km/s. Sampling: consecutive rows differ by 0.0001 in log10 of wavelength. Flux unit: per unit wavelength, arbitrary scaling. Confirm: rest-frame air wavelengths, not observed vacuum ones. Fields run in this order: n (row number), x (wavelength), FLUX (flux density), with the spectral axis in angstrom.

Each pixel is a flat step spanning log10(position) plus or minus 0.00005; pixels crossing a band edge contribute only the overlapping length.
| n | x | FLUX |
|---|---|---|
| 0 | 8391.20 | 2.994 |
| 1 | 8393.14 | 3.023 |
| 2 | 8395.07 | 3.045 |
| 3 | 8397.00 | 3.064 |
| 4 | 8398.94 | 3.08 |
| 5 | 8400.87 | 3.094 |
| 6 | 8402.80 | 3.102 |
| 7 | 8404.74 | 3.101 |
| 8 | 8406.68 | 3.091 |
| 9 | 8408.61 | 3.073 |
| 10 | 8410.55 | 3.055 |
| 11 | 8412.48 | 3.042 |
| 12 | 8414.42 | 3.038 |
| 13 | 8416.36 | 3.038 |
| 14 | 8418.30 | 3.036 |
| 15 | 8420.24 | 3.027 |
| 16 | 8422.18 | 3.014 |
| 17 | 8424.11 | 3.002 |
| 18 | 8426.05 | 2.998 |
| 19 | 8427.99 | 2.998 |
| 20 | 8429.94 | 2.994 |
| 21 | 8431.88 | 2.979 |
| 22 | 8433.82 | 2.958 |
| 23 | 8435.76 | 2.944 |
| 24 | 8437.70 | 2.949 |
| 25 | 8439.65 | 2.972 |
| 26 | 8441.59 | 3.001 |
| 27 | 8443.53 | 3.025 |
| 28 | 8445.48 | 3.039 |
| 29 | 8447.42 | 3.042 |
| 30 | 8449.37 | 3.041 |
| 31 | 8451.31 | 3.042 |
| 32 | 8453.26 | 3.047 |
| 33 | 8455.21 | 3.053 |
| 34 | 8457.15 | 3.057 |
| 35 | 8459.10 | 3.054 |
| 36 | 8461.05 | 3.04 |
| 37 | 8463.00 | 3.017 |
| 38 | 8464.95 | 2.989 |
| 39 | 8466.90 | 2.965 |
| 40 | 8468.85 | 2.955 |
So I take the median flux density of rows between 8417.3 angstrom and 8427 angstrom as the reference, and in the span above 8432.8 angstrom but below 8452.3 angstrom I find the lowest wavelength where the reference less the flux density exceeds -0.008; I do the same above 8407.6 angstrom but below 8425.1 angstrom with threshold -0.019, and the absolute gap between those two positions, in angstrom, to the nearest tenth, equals 13.6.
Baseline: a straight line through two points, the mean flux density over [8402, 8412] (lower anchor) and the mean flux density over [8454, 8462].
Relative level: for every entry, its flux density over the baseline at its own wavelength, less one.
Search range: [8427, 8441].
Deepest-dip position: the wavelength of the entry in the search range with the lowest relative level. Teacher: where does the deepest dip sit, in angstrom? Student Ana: 8435.76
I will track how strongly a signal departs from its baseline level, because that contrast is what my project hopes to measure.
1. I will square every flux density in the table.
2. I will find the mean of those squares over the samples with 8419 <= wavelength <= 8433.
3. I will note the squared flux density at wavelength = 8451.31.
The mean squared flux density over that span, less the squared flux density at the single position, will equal -0.2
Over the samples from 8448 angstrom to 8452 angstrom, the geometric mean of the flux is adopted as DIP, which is 3.041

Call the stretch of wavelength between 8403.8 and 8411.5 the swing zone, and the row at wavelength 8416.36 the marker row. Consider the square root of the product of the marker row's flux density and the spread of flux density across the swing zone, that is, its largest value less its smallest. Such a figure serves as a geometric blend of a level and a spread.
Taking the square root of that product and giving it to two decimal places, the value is 0.37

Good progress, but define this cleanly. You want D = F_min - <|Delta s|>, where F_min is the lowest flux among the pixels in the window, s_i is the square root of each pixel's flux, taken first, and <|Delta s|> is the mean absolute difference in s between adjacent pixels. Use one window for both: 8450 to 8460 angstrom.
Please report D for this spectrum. 3.041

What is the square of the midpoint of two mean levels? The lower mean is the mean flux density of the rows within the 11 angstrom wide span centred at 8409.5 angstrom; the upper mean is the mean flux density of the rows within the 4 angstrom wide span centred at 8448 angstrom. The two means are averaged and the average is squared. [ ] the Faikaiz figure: 9.33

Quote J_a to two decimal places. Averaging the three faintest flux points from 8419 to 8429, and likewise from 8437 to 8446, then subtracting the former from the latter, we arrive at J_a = -0.03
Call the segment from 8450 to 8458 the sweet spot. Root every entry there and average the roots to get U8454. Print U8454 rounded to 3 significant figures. 1.75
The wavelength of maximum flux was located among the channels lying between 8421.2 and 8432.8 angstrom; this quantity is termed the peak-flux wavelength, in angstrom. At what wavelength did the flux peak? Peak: 8422.18 angstrom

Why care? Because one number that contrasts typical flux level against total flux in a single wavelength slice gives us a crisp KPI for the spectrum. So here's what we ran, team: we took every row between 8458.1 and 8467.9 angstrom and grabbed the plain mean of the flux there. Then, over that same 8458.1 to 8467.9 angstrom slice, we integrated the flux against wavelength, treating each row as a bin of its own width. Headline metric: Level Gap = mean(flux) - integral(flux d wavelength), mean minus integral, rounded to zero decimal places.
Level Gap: -26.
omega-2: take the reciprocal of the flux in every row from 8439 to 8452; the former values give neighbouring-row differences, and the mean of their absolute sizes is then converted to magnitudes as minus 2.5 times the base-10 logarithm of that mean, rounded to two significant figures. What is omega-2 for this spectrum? 7.2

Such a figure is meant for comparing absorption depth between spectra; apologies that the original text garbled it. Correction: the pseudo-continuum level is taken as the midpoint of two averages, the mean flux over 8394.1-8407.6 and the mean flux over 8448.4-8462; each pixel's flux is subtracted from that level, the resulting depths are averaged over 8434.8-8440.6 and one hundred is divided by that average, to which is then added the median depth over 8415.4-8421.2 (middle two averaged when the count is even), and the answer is 909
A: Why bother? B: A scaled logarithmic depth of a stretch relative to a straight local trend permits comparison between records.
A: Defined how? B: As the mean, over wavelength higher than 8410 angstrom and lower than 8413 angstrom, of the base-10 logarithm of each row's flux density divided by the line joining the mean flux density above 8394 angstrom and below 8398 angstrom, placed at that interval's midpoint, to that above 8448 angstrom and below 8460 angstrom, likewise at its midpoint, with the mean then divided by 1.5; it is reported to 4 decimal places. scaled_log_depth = -0.0004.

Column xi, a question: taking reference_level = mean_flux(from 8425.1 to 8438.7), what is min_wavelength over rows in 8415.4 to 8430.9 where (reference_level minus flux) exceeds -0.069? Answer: 8416.36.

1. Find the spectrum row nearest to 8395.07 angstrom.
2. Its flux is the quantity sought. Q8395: 3.045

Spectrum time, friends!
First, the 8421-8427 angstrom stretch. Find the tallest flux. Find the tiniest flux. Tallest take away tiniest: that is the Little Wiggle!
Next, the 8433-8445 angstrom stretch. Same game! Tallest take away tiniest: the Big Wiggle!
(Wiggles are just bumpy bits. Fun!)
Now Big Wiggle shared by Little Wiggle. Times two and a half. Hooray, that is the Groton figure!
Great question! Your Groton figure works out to 12.7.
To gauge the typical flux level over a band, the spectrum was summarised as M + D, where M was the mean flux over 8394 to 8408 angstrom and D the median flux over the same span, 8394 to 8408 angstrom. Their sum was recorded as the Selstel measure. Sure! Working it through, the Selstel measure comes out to 6.17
